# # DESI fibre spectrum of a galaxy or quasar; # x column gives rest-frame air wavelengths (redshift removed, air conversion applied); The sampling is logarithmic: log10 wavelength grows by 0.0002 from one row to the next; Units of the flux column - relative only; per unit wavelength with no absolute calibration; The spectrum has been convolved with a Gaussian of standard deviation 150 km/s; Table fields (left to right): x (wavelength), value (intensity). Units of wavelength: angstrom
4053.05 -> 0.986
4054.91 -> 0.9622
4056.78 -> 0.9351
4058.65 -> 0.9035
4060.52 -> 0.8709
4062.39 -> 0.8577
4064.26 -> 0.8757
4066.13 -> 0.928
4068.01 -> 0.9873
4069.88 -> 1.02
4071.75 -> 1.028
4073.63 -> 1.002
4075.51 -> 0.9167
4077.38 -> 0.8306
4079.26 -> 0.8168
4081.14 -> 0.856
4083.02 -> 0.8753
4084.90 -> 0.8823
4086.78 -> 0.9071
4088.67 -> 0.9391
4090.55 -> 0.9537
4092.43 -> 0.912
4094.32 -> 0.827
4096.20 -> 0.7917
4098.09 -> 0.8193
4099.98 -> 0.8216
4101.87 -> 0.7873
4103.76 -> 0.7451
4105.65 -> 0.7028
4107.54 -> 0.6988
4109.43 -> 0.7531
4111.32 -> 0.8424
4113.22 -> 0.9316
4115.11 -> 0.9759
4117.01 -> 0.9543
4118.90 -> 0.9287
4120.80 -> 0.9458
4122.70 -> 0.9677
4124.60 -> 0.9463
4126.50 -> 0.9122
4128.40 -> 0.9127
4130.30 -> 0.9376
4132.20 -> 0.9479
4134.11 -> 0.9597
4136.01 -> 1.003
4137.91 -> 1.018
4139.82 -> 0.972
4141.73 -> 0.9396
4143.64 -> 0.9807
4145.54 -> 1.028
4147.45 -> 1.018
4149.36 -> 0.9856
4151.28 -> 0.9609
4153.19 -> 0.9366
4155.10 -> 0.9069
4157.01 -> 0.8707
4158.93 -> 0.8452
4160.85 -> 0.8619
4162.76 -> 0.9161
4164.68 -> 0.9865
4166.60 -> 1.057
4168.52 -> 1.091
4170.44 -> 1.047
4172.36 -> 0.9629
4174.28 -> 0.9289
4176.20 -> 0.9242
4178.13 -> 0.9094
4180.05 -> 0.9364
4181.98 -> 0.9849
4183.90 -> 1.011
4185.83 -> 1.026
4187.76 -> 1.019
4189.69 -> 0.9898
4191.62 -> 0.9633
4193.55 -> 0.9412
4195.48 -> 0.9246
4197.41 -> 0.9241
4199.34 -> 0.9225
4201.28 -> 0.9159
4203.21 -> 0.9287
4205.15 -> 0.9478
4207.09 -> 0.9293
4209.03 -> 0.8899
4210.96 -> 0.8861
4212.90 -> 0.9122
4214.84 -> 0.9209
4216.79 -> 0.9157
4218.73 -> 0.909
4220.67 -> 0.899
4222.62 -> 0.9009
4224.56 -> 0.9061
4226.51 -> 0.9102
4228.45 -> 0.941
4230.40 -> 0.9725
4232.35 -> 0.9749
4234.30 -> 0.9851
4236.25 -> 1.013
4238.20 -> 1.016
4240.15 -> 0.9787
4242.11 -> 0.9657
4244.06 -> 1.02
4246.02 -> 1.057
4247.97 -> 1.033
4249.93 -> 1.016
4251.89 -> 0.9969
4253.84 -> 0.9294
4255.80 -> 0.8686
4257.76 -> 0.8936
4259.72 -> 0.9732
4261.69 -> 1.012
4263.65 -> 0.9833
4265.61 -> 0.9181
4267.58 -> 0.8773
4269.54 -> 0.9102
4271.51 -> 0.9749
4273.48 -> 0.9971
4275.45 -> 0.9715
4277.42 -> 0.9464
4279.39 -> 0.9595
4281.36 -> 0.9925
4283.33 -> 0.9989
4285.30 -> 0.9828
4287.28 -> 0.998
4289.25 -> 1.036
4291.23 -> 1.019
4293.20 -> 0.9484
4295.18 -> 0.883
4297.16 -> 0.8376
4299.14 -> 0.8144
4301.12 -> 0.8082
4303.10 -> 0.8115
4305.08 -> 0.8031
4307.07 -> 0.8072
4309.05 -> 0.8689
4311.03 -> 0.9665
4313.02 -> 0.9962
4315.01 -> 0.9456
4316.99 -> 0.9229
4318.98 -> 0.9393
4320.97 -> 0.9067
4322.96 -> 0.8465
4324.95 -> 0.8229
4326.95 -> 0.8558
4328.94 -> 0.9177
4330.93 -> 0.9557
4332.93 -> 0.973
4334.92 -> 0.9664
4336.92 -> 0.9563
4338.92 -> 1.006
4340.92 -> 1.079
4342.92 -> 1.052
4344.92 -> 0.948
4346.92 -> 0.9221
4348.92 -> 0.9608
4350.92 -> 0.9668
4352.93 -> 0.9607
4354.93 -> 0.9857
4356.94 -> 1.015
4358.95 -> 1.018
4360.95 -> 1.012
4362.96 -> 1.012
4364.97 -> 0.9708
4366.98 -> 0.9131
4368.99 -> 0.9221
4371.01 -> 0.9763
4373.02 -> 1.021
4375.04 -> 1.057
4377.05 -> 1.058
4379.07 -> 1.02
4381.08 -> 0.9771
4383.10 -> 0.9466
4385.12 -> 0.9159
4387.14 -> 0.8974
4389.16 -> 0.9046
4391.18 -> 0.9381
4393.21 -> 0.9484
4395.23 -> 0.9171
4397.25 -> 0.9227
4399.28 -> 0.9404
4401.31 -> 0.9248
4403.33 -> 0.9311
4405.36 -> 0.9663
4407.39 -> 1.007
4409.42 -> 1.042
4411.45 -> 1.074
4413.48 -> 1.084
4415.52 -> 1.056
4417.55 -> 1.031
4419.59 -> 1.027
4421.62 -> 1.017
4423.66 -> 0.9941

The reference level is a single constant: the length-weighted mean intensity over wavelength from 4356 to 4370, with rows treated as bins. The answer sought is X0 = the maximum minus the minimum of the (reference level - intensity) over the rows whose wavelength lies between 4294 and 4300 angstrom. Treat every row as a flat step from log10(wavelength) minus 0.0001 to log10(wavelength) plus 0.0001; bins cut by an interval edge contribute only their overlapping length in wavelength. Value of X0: 0.069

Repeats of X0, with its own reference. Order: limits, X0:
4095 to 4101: 0.030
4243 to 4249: 0.037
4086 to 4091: 0.047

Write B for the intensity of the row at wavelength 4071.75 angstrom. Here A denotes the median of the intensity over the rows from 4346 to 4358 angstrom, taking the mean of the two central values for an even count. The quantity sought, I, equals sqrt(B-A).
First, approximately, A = 0.964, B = 1.028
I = 0.25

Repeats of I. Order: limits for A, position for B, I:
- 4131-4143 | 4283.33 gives 0.18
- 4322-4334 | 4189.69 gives 0.32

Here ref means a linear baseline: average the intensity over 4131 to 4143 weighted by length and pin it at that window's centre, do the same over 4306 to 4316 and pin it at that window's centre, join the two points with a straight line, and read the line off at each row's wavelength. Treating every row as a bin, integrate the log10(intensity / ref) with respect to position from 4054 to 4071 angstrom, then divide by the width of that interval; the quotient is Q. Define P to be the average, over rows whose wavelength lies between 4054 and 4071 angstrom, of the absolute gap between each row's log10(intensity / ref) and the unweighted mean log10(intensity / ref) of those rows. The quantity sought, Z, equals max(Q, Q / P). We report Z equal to -0.03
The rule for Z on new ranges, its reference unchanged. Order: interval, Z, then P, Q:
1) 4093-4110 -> -0.10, 0.023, -0.104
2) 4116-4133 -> -0.02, 0.007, -0.017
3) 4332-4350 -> 2.03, 0.018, 0.036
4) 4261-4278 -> 0.64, 0.017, 0.011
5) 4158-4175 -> 0.01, 0.032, 0.000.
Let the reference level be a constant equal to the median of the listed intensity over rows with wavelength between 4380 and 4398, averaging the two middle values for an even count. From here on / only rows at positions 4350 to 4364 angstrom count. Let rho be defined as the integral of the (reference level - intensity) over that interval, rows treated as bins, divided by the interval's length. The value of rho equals -0.073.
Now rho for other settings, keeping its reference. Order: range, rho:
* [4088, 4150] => 0.018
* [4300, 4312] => 0.079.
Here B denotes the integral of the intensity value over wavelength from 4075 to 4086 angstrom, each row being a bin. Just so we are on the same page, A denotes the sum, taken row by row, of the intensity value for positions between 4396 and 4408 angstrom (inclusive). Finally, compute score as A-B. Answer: -3.8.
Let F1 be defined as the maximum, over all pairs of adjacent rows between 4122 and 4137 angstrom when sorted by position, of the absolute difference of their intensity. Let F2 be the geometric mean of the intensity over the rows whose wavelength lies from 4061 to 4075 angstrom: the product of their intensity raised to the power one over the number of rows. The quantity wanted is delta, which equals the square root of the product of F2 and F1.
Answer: 0.20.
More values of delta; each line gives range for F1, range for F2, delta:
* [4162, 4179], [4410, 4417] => 0.30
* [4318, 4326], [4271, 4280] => 0.24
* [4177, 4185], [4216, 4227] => 0.21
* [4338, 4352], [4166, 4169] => 0.33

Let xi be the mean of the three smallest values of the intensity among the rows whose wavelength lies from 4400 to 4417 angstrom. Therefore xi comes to 0.941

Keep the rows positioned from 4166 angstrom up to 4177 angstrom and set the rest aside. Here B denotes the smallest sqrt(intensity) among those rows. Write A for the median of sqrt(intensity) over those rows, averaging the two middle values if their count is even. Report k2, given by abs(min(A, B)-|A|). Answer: 0.041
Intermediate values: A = 1.00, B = 0.96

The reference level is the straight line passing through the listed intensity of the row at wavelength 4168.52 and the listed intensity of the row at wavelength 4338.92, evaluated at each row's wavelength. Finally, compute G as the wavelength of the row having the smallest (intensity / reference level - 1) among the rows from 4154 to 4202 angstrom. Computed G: 4158.93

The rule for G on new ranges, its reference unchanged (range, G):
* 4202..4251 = 4210.96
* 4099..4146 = 4107.54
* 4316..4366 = 4324.95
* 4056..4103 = 4101.87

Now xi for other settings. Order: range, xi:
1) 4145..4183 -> 0.859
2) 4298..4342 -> 0.806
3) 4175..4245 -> 0.892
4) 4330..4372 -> 0.919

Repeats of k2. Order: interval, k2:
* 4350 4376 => 0.037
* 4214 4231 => 0.006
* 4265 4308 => 0.077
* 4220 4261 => 0.055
